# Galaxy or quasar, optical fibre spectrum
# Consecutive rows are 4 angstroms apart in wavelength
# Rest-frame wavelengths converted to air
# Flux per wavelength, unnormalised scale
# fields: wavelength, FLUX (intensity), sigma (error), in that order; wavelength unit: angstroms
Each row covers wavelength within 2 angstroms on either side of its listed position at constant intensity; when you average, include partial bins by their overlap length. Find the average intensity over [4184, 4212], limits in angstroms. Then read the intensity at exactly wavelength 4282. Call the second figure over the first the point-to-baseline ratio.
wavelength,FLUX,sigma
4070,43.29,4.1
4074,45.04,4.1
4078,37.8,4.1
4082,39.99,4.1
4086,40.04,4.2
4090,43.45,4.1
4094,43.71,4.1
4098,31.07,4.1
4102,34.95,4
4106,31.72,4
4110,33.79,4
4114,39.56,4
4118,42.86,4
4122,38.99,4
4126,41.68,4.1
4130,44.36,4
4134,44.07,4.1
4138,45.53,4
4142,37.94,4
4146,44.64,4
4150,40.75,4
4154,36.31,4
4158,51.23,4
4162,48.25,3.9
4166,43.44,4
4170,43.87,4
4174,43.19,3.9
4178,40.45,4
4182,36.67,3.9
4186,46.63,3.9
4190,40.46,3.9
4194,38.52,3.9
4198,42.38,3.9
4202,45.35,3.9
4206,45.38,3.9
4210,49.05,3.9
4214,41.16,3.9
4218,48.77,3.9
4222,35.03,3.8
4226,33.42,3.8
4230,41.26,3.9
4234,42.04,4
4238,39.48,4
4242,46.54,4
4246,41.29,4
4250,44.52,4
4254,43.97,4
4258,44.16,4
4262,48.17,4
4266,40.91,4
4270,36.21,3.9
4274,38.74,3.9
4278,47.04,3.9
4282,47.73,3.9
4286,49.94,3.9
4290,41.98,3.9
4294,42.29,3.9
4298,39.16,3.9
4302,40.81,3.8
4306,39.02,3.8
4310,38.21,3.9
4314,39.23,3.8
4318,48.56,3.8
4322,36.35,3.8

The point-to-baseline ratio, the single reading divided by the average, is 1.09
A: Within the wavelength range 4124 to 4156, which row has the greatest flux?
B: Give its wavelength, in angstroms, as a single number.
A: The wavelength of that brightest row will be 4138 angstroms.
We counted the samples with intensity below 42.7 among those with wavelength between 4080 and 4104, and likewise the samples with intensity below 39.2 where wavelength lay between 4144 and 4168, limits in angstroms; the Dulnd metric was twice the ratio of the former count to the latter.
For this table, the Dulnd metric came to 8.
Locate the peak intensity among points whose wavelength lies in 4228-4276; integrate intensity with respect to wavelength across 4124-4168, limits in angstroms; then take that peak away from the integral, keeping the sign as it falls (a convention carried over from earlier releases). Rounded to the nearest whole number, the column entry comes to 1865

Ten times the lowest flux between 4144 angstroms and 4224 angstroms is 350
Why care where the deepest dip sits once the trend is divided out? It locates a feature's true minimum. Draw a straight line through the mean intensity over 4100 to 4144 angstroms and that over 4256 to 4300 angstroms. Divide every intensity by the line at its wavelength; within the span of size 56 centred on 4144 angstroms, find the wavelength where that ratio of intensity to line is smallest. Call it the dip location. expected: 4154 angstroms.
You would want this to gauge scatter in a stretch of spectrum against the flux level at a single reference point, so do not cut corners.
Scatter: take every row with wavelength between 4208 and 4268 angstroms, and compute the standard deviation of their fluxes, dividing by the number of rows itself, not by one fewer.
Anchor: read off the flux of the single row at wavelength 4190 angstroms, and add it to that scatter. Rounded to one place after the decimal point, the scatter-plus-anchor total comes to 44.9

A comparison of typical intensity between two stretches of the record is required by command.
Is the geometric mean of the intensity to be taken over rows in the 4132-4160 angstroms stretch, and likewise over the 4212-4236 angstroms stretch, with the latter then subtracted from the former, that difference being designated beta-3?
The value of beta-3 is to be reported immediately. 2.7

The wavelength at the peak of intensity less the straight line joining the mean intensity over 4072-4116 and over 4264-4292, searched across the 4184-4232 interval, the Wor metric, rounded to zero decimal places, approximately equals 4210 angstroms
